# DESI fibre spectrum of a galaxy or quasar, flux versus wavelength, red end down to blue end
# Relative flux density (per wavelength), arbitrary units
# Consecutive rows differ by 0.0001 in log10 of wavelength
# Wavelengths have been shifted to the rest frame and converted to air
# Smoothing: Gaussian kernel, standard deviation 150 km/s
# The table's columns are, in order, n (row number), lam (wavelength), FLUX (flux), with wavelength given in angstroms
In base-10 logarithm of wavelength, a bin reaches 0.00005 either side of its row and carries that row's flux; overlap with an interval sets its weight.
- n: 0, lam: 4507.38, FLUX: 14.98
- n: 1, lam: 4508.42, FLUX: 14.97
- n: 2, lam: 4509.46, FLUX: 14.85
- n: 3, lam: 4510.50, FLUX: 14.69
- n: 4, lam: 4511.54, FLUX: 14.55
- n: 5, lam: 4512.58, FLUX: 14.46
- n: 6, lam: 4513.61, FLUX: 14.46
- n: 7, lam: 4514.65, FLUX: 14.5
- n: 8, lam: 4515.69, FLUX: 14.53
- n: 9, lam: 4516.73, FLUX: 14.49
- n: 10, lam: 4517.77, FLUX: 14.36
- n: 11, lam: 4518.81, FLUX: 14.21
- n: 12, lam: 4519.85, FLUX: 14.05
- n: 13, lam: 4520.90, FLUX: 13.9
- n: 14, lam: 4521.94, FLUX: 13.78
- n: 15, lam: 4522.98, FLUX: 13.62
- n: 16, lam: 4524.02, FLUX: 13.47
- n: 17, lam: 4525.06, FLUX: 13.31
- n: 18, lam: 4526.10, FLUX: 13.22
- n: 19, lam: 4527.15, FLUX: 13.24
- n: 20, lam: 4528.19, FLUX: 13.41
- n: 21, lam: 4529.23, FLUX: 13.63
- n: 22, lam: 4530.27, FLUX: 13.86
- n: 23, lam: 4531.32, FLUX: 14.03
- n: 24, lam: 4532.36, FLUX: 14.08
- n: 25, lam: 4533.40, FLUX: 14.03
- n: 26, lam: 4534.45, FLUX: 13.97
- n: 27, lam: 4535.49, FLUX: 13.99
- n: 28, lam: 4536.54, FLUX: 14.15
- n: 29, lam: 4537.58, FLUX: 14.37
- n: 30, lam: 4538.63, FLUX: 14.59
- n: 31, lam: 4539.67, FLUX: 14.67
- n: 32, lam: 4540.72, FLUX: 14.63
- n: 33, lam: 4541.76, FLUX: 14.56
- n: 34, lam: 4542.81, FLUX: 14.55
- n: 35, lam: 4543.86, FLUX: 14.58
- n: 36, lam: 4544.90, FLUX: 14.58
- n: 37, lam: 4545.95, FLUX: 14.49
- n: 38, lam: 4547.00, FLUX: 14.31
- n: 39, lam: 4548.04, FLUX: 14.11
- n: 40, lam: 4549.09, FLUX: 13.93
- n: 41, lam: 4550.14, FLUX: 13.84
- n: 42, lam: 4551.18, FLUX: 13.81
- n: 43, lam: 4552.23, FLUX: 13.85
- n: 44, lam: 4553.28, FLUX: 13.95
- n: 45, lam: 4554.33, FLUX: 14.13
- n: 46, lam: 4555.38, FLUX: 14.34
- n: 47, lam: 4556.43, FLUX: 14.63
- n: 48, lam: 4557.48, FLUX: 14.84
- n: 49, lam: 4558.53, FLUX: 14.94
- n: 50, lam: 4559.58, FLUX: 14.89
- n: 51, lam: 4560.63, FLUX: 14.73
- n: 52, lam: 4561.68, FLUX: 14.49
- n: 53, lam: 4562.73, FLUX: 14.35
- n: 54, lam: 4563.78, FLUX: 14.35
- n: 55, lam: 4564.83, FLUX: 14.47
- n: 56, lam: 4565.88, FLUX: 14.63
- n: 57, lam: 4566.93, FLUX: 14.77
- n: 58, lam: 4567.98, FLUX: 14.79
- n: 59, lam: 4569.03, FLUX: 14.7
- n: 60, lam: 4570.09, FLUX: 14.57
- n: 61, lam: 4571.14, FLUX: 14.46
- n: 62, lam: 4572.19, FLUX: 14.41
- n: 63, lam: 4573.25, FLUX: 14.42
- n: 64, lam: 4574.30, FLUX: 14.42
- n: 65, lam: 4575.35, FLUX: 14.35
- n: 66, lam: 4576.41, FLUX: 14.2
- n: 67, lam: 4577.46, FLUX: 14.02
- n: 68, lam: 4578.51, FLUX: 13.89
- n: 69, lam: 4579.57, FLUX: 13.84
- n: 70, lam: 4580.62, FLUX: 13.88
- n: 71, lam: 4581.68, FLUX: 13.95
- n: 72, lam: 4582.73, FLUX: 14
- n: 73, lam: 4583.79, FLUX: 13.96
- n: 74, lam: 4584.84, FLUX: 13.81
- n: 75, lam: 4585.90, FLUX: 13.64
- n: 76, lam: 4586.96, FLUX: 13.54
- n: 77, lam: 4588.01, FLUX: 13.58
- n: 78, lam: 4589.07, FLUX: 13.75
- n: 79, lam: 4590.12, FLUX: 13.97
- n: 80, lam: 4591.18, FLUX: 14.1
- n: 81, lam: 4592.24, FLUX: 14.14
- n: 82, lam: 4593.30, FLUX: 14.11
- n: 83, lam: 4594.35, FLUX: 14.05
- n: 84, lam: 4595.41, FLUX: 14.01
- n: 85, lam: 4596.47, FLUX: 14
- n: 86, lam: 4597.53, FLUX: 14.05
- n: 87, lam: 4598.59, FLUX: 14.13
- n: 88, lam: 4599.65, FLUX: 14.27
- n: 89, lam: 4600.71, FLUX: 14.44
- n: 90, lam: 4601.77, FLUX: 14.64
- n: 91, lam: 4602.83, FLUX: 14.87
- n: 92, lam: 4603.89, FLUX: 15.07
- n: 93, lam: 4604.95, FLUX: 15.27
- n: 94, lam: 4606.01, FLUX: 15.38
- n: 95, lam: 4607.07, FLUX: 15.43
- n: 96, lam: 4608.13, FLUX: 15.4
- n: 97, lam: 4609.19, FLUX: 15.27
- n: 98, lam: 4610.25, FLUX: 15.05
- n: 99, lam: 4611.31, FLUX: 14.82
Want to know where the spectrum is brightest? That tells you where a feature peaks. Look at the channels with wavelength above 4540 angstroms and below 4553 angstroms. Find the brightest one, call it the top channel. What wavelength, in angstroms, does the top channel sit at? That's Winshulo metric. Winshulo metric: 4540.72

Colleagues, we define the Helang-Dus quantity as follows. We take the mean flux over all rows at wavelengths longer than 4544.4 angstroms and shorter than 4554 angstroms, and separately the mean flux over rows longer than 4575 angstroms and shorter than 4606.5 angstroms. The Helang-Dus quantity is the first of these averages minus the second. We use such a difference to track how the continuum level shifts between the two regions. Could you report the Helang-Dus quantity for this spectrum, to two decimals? -0.07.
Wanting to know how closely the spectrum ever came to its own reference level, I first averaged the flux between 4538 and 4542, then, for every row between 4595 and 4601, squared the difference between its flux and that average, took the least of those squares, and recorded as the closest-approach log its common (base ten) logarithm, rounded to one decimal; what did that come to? -1.5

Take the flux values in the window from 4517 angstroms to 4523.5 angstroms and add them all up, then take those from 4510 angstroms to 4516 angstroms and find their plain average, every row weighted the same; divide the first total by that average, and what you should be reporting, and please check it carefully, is 5.77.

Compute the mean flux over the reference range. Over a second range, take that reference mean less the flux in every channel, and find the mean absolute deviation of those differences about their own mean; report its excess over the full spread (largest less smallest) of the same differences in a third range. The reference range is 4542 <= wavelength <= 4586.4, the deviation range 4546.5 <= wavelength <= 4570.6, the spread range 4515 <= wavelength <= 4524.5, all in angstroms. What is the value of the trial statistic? -0.75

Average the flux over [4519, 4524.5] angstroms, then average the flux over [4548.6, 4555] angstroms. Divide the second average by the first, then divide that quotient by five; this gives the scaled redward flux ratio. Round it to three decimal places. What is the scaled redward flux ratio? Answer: 0.202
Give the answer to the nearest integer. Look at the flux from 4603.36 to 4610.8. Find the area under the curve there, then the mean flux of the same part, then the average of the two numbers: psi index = 64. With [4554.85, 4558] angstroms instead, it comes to 30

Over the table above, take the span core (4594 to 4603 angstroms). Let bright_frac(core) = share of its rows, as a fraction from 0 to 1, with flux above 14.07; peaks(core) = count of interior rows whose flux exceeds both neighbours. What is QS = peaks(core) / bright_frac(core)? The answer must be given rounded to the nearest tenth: 0.0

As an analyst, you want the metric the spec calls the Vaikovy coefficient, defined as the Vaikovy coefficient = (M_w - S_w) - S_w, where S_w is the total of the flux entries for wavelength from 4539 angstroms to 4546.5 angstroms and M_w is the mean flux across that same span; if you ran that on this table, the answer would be -190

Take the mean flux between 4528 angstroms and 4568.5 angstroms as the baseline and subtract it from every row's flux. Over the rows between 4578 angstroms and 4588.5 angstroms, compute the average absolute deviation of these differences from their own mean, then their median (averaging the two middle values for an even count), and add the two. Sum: -0.3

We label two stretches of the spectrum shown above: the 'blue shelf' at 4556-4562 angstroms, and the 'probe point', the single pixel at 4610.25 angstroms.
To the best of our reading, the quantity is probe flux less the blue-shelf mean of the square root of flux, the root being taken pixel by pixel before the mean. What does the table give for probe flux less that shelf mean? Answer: 11.2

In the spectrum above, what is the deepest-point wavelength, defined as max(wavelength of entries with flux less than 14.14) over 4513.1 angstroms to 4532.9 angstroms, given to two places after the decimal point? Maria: 4532.36 angstroms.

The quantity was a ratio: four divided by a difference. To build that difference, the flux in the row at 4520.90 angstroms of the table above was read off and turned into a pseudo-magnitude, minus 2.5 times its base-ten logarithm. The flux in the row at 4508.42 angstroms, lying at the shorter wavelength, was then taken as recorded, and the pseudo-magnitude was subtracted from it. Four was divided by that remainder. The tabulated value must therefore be 0.224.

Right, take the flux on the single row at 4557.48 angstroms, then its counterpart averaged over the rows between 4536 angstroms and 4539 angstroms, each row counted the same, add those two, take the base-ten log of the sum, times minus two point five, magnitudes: -3.66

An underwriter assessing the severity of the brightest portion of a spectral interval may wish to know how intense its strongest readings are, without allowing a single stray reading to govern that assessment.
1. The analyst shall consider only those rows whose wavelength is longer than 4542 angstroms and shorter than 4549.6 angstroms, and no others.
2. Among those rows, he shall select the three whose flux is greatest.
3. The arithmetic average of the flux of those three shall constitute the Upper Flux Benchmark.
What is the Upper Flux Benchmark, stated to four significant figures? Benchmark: 14.57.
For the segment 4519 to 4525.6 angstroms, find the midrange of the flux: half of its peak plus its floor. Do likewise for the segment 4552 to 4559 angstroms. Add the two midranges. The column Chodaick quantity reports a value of 28.1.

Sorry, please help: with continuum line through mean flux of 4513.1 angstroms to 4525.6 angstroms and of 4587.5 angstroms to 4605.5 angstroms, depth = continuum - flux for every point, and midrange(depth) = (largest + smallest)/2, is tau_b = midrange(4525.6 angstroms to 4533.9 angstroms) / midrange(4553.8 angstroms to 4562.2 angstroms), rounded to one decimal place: -1.1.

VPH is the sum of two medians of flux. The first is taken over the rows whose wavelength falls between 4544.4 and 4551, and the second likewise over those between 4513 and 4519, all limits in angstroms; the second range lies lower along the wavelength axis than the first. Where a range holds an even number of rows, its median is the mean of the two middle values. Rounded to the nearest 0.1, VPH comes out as 28.7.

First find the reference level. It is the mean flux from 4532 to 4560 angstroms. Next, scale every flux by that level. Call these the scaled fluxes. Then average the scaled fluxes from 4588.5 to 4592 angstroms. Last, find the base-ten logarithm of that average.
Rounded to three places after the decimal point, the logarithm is -0.012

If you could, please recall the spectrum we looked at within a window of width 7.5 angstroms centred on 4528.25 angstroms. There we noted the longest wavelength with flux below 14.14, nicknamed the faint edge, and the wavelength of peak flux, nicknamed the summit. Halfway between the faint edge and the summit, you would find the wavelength 4531.3 angstroms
